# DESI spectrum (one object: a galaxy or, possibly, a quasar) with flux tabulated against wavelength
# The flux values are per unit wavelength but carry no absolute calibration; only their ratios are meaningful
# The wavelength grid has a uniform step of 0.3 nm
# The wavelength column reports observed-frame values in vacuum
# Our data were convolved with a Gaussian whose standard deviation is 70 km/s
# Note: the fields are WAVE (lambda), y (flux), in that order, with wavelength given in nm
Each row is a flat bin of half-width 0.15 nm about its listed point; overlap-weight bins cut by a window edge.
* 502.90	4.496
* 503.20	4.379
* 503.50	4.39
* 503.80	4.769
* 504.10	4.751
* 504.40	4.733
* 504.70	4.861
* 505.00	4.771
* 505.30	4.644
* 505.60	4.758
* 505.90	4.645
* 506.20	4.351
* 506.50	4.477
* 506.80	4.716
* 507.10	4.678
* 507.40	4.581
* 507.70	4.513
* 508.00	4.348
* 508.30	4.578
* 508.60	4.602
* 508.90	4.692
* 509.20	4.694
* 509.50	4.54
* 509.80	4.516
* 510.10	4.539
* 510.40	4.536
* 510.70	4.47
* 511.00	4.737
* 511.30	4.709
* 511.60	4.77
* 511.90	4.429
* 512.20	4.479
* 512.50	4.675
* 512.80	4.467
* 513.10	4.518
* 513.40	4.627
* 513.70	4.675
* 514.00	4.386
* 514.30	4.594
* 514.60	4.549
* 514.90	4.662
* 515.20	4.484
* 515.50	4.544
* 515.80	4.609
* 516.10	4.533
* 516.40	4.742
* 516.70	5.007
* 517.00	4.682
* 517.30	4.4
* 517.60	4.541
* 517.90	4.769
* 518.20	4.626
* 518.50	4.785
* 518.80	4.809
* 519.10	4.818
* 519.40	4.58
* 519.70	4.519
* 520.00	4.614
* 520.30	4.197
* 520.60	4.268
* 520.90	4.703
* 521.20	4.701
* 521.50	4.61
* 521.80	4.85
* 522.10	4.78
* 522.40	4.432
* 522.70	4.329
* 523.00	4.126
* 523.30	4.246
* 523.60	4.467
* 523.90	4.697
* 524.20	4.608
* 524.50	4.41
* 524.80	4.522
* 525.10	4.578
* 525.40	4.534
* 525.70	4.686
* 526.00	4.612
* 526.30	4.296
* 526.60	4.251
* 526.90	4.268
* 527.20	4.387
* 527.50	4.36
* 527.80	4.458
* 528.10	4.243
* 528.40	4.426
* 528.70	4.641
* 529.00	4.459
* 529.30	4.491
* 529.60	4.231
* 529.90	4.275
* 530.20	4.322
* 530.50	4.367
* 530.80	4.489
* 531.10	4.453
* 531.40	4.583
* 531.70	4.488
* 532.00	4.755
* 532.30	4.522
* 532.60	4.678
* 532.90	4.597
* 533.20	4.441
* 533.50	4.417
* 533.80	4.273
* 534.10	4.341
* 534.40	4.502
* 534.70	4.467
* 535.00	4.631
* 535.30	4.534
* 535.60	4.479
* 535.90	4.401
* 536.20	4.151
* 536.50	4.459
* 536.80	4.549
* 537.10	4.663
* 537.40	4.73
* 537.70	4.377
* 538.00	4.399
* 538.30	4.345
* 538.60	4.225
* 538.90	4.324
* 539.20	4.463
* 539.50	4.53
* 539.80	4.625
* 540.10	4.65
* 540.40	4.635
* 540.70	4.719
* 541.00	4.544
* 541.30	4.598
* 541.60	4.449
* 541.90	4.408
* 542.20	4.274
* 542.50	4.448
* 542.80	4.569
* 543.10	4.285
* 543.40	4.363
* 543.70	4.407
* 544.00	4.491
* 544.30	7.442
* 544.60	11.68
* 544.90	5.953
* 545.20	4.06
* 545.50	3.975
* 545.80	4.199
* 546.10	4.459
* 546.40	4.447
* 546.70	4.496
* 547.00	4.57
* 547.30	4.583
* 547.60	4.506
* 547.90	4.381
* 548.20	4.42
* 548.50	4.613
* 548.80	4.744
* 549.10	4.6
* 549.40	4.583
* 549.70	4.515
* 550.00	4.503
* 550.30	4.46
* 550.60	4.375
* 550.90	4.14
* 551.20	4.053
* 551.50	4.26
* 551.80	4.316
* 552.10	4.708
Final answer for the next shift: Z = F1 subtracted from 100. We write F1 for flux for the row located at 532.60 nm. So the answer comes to 95.3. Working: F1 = 4.678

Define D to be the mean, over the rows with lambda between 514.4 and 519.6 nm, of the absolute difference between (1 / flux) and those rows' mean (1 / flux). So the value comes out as 0.0056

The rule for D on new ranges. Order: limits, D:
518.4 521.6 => 0.0075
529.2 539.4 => 0.0057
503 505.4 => 0.0068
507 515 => 0.0043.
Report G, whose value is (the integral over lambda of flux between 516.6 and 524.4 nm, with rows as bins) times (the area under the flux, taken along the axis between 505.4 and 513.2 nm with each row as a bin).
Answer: 1276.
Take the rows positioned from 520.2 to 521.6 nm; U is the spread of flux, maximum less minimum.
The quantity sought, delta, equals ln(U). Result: -0.68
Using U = 0.51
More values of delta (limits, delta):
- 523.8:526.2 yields -1.25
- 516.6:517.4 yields -0.50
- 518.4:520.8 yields -0.48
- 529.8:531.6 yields -1.18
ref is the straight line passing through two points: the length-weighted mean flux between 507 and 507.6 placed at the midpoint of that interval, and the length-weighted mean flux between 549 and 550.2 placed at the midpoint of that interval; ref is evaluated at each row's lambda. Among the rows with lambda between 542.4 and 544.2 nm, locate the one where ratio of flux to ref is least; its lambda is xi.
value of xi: 543.10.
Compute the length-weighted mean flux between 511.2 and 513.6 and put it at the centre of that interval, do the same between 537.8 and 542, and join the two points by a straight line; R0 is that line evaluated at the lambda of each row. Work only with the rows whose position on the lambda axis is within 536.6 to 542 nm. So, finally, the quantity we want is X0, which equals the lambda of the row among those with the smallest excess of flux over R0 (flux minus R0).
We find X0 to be 538.60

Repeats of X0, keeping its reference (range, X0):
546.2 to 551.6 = 551.20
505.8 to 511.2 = 506.20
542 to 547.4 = 545.50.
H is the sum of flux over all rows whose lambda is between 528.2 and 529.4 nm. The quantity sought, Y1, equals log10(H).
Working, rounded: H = 18.0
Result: 1.256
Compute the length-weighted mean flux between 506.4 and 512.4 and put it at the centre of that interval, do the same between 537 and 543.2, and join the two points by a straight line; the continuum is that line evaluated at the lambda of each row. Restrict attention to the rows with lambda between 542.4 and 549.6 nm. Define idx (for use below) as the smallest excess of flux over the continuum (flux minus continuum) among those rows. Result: -0.50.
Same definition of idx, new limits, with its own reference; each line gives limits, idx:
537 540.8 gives -0.27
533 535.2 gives -0.23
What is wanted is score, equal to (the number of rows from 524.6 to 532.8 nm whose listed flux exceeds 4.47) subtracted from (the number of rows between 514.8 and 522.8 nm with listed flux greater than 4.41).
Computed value 10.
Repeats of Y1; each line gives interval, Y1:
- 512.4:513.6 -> 1.262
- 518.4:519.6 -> 1.279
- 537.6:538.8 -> 1.239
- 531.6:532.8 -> 1.266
